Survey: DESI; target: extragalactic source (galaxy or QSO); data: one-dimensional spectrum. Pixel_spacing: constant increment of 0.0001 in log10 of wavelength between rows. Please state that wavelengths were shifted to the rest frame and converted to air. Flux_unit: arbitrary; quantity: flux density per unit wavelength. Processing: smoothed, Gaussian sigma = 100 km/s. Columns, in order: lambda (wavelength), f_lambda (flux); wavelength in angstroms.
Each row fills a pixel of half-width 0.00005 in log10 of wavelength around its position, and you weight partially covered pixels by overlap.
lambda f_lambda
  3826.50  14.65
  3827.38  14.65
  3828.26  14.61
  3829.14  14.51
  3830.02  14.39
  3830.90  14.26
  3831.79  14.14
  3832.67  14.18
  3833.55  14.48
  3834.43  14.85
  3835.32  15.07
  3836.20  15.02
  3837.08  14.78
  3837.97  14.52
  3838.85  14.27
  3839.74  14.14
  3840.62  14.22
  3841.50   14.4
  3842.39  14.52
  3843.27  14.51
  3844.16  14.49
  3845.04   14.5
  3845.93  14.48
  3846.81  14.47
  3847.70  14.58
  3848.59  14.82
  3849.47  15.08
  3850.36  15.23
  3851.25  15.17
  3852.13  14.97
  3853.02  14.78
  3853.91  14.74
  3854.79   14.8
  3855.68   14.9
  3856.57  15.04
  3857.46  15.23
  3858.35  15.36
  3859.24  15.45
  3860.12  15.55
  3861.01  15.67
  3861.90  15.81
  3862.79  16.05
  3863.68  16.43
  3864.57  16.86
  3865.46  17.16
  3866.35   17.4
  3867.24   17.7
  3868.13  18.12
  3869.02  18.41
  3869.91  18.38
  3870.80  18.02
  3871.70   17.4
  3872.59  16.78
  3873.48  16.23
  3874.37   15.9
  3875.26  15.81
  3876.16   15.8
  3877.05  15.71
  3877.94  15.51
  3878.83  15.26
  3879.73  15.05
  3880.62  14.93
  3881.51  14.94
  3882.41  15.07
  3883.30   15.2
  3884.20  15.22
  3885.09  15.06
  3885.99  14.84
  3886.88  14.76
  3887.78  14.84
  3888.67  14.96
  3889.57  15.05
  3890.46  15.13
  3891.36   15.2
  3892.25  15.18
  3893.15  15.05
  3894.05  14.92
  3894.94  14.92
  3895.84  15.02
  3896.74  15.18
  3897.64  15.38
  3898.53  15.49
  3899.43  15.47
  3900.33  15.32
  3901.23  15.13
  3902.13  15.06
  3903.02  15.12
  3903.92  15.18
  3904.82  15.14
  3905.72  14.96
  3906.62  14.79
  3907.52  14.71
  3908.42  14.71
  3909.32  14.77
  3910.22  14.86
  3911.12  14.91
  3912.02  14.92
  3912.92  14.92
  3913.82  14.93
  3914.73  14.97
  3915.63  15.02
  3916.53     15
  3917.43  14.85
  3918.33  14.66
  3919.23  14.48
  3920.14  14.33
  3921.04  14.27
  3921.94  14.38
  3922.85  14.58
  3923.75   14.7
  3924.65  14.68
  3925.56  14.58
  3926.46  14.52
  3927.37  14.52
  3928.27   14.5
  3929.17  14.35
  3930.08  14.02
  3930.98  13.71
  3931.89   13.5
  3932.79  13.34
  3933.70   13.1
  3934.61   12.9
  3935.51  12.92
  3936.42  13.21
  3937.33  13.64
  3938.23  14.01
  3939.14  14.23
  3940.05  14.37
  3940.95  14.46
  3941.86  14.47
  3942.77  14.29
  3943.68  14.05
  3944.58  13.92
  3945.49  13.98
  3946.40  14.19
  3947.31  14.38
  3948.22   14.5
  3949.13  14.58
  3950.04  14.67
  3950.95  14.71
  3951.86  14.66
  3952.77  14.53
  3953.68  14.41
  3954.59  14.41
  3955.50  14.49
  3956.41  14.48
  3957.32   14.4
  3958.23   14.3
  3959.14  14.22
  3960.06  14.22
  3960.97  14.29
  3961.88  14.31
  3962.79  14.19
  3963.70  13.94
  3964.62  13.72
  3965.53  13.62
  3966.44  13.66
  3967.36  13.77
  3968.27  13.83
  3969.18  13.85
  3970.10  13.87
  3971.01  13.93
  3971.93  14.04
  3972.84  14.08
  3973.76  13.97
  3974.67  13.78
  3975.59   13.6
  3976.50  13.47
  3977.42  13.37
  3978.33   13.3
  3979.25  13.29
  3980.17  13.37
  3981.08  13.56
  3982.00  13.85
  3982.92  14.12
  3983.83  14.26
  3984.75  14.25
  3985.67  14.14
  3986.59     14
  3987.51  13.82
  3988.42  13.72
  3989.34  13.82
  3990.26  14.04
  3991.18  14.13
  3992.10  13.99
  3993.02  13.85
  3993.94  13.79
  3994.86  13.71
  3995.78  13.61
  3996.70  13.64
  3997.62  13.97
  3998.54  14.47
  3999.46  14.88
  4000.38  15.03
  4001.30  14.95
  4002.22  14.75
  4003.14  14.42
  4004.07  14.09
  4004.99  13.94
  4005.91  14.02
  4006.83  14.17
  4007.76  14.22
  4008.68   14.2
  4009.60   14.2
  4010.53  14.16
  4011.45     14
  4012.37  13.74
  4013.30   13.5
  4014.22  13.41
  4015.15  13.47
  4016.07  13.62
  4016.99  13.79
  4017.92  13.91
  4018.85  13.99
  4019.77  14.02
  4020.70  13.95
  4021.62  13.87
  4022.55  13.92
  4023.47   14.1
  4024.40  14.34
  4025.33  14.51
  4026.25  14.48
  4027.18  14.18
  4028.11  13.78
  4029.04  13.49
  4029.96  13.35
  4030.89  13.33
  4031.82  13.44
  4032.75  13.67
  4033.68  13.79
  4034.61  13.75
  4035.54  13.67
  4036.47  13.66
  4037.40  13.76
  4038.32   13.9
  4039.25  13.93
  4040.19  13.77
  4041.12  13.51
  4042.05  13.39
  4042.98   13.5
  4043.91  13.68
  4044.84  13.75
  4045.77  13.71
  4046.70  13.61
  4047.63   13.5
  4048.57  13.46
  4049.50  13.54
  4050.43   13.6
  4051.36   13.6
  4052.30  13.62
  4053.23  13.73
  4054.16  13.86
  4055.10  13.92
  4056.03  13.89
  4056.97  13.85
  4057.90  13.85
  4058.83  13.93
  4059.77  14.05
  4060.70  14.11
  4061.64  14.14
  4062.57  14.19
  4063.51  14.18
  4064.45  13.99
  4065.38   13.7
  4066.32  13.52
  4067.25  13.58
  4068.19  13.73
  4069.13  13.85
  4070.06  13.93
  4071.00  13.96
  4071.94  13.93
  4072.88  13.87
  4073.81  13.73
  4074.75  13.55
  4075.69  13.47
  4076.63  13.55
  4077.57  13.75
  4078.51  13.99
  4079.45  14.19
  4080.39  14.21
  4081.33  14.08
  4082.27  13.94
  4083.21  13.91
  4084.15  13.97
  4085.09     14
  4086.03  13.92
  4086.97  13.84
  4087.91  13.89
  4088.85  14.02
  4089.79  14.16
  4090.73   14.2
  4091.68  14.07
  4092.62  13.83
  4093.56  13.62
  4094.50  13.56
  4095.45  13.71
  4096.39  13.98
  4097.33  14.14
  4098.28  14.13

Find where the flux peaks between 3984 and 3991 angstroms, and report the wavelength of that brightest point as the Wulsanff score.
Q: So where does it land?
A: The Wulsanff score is 3984.75 angstroms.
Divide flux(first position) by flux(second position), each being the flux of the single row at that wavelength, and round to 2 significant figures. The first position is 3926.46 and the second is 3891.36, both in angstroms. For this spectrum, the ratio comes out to 0.96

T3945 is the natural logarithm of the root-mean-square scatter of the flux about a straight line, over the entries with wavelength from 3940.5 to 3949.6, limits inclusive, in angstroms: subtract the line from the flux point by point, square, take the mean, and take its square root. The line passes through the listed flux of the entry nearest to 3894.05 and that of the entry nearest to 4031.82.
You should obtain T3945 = -1.4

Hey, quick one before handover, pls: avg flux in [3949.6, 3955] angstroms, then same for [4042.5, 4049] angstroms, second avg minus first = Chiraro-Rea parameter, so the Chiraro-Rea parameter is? -0.96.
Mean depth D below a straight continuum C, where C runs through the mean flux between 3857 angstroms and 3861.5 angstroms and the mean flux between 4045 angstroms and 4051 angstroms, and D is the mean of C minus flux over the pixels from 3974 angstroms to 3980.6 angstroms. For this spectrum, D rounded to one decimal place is 0.8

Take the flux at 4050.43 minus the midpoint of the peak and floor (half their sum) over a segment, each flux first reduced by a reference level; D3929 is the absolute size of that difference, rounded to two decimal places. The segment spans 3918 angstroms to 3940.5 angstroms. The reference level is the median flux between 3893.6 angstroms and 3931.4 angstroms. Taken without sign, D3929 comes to 0.20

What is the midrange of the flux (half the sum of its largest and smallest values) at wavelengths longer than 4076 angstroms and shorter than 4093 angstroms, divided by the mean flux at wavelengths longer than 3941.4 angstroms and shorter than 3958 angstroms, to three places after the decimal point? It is 0.964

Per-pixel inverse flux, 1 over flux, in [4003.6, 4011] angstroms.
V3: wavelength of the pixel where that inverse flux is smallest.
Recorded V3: 4007.76 angstroms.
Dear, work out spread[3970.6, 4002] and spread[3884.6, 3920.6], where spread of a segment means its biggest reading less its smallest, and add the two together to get 2.9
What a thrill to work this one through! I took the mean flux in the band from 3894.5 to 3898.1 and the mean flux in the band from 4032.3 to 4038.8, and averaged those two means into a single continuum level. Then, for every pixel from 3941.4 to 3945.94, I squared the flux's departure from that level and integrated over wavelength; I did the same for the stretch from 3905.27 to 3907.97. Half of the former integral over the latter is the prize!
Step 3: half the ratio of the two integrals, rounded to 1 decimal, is 0.7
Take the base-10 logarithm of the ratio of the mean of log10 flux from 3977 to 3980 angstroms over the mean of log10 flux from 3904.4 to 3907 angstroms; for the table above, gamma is -0.019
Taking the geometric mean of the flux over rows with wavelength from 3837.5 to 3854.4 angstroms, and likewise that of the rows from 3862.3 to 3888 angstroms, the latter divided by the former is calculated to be 1.10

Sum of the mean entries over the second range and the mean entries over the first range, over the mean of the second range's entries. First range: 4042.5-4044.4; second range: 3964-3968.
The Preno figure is 1.99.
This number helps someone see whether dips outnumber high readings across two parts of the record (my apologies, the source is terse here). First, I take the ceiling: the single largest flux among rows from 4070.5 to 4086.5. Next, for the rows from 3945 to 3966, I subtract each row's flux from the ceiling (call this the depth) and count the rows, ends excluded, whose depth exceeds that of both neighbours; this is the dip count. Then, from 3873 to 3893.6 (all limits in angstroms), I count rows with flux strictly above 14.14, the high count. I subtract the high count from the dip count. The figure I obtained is -23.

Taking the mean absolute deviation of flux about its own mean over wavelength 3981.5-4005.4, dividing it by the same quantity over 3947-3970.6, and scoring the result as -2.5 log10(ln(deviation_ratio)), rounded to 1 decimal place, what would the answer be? 2.5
